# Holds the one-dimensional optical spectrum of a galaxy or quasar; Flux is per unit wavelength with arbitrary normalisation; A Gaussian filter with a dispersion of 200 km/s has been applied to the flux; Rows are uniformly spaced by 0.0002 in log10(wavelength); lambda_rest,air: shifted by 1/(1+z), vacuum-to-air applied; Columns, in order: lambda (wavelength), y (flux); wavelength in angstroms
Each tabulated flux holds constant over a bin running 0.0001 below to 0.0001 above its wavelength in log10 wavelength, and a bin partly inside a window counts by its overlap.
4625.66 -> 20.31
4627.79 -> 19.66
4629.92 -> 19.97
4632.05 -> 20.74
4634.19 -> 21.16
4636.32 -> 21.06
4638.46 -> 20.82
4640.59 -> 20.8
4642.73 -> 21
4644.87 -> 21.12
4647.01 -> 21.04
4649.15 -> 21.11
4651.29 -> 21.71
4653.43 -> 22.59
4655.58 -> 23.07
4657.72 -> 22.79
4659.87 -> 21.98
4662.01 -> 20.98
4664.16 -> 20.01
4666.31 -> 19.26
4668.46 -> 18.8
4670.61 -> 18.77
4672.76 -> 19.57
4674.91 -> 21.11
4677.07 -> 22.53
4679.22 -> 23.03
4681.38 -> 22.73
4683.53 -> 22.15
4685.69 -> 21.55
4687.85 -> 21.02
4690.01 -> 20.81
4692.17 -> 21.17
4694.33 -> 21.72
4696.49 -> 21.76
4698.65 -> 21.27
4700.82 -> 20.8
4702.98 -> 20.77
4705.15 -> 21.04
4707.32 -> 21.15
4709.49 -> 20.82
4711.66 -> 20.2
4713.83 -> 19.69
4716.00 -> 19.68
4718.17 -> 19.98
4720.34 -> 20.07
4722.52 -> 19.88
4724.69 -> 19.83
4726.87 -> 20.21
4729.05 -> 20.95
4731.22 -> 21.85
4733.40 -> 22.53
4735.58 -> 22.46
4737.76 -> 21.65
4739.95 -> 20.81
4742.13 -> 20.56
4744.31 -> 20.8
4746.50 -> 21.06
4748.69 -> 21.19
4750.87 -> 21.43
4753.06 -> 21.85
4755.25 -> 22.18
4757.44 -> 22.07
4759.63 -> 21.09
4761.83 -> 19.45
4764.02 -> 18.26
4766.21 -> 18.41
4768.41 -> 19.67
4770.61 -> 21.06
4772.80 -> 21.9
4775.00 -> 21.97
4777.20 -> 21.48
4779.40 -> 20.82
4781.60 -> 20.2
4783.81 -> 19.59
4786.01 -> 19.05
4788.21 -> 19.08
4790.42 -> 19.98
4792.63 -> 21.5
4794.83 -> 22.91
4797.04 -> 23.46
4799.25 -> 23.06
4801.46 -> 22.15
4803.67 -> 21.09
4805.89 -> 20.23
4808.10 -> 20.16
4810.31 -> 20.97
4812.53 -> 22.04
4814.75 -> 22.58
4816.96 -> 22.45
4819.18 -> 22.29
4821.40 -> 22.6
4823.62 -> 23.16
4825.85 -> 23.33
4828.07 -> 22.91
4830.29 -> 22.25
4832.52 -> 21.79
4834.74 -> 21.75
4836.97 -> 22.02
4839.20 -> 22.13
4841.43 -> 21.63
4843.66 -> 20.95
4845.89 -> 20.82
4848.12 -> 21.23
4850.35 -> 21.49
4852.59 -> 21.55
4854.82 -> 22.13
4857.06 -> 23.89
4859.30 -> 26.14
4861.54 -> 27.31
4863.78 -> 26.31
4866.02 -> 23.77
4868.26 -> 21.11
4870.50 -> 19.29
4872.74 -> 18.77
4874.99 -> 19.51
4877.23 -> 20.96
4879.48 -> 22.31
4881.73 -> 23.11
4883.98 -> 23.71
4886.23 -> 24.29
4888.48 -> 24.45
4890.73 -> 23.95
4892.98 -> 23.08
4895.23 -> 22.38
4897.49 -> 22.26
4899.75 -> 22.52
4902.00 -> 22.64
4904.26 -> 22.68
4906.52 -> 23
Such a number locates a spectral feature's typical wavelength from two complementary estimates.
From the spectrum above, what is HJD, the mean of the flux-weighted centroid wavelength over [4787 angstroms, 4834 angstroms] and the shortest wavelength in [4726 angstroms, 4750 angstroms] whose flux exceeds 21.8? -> 4770.9 angstroms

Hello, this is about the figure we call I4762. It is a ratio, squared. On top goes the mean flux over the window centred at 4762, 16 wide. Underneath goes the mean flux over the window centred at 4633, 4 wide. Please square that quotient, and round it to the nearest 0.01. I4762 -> 0.93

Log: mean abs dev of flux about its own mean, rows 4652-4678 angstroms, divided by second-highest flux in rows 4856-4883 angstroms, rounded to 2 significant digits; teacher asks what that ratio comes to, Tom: 0.053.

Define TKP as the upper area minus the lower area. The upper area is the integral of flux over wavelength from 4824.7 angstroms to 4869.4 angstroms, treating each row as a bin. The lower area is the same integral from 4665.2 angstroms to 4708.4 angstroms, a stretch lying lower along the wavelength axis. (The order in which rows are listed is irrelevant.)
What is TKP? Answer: 106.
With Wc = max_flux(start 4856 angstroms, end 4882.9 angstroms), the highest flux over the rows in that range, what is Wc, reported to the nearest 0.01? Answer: 27.31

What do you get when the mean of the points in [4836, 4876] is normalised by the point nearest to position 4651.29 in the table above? 1.02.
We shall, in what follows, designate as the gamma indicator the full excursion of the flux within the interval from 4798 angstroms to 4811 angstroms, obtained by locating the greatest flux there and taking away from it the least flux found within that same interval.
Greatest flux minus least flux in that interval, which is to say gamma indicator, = 2.9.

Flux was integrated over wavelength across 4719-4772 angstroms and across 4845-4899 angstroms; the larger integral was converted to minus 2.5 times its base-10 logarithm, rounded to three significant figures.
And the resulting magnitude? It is -7.72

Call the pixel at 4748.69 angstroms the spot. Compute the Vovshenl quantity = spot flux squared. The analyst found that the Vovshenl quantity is 449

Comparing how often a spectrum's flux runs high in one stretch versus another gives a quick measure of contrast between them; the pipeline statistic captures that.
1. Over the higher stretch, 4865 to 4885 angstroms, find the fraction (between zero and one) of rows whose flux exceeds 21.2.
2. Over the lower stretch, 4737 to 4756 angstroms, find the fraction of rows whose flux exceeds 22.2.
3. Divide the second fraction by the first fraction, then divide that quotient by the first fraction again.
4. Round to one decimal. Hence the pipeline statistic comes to 0.0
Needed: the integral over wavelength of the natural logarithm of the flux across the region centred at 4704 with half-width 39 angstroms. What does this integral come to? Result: 237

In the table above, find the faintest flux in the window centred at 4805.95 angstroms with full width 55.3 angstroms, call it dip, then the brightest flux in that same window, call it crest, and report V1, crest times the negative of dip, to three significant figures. -447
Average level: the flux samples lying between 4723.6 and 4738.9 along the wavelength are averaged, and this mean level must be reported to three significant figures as 21.4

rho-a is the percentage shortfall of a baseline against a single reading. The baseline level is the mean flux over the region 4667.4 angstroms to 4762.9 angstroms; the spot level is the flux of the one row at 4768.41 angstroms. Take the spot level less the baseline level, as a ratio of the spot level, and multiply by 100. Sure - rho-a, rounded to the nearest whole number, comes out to -7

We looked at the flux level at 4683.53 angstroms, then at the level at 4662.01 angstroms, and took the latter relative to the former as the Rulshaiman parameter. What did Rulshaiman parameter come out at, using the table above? 0.95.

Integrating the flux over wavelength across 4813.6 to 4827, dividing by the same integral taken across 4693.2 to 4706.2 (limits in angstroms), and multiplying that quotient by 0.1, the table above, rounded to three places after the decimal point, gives 0.110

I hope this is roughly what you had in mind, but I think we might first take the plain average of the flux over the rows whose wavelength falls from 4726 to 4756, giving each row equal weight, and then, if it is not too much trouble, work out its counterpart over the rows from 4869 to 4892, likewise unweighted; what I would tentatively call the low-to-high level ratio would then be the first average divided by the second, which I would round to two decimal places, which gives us 0.97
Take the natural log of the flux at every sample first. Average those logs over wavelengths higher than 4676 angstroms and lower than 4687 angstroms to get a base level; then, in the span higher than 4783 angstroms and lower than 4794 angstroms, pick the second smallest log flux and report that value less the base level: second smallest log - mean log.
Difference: -0.16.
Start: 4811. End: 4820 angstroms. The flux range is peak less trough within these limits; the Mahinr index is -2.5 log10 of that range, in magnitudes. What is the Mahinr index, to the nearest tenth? 0.7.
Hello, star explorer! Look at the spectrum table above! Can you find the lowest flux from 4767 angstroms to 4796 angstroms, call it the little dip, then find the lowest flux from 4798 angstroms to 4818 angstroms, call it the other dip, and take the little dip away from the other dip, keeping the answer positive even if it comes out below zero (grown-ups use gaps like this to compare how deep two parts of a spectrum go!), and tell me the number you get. 1.11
